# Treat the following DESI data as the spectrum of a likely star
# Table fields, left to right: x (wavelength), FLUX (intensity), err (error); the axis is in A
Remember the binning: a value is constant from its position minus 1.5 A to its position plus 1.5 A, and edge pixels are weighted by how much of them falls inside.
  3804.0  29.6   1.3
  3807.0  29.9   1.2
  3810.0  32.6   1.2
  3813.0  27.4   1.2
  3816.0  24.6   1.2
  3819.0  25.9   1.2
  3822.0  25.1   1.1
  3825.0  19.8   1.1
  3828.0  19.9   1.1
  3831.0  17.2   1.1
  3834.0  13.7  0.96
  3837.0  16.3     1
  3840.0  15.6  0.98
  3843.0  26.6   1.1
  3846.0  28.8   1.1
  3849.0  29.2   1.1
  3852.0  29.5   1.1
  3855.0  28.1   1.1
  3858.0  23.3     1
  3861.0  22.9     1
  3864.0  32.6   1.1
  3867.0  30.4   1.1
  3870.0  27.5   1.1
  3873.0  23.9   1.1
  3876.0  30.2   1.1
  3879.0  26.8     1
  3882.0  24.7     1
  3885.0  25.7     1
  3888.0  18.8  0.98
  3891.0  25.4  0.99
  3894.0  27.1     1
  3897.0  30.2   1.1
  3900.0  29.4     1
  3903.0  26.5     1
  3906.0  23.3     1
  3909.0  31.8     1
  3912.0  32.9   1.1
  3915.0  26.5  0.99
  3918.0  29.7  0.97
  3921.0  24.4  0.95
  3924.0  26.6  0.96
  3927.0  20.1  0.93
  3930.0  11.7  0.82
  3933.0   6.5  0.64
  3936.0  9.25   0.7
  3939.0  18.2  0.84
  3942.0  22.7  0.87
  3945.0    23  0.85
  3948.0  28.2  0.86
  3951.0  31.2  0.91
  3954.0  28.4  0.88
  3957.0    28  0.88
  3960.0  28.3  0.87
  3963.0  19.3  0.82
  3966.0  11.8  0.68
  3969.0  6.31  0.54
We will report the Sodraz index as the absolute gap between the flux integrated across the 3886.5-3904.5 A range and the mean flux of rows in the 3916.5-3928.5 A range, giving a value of 447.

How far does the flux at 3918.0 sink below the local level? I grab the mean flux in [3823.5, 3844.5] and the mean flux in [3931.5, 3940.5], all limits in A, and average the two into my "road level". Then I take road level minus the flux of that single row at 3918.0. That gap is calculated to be -15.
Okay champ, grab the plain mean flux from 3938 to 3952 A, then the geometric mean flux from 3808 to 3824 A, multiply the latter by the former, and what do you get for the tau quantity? 665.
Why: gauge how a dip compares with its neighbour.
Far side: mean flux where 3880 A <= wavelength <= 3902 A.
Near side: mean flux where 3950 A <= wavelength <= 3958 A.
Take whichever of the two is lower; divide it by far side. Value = 1.00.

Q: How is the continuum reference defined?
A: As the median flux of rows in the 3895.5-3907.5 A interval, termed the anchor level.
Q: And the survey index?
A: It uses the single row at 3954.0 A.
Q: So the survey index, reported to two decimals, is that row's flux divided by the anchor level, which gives 1.02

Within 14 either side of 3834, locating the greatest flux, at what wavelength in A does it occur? 3846.0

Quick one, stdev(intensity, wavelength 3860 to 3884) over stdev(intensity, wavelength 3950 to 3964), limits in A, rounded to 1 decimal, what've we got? 0.8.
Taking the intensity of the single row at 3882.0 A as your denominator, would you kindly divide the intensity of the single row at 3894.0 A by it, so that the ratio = 1.10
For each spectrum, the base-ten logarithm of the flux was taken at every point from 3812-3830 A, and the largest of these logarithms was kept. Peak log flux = 1.44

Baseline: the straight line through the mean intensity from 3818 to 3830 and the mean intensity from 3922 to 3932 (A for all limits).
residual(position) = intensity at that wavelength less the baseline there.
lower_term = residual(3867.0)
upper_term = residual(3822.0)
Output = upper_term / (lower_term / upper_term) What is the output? 1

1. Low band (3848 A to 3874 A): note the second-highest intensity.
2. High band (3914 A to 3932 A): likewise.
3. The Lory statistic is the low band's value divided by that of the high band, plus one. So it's 2.14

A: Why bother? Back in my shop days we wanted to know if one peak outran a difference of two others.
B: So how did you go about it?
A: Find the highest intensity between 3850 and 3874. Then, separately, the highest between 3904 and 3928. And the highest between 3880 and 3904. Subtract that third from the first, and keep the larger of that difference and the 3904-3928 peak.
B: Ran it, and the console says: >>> 32.9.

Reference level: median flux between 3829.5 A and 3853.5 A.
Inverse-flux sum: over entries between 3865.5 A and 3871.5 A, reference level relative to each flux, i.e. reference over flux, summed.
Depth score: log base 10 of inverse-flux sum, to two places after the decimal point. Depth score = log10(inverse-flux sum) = 0.18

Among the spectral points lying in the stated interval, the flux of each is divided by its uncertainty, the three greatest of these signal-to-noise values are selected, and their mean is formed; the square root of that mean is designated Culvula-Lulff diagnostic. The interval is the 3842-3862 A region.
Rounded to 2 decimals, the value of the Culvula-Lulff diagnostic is 5.15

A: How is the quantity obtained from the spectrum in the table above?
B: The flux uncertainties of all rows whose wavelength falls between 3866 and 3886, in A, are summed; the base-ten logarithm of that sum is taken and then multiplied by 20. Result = 17.4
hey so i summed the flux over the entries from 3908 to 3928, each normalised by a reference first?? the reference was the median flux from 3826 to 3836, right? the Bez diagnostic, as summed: 11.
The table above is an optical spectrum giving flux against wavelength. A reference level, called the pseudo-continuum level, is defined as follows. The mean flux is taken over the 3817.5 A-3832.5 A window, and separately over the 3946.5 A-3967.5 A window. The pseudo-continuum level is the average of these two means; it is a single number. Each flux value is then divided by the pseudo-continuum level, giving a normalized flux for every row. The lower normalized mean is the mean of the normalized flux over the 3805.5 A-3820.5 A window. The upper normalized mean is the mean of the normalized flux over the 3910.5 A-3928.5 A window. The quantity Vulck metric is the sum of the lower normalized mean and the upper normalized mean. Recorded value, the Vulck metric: 2.35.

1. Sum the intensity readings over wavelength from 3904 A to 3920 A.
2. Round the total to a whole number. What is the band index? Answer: 144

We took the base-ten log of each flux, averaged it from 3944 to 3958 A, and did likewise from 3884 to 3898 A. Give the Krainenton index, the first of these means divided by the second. 1.03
